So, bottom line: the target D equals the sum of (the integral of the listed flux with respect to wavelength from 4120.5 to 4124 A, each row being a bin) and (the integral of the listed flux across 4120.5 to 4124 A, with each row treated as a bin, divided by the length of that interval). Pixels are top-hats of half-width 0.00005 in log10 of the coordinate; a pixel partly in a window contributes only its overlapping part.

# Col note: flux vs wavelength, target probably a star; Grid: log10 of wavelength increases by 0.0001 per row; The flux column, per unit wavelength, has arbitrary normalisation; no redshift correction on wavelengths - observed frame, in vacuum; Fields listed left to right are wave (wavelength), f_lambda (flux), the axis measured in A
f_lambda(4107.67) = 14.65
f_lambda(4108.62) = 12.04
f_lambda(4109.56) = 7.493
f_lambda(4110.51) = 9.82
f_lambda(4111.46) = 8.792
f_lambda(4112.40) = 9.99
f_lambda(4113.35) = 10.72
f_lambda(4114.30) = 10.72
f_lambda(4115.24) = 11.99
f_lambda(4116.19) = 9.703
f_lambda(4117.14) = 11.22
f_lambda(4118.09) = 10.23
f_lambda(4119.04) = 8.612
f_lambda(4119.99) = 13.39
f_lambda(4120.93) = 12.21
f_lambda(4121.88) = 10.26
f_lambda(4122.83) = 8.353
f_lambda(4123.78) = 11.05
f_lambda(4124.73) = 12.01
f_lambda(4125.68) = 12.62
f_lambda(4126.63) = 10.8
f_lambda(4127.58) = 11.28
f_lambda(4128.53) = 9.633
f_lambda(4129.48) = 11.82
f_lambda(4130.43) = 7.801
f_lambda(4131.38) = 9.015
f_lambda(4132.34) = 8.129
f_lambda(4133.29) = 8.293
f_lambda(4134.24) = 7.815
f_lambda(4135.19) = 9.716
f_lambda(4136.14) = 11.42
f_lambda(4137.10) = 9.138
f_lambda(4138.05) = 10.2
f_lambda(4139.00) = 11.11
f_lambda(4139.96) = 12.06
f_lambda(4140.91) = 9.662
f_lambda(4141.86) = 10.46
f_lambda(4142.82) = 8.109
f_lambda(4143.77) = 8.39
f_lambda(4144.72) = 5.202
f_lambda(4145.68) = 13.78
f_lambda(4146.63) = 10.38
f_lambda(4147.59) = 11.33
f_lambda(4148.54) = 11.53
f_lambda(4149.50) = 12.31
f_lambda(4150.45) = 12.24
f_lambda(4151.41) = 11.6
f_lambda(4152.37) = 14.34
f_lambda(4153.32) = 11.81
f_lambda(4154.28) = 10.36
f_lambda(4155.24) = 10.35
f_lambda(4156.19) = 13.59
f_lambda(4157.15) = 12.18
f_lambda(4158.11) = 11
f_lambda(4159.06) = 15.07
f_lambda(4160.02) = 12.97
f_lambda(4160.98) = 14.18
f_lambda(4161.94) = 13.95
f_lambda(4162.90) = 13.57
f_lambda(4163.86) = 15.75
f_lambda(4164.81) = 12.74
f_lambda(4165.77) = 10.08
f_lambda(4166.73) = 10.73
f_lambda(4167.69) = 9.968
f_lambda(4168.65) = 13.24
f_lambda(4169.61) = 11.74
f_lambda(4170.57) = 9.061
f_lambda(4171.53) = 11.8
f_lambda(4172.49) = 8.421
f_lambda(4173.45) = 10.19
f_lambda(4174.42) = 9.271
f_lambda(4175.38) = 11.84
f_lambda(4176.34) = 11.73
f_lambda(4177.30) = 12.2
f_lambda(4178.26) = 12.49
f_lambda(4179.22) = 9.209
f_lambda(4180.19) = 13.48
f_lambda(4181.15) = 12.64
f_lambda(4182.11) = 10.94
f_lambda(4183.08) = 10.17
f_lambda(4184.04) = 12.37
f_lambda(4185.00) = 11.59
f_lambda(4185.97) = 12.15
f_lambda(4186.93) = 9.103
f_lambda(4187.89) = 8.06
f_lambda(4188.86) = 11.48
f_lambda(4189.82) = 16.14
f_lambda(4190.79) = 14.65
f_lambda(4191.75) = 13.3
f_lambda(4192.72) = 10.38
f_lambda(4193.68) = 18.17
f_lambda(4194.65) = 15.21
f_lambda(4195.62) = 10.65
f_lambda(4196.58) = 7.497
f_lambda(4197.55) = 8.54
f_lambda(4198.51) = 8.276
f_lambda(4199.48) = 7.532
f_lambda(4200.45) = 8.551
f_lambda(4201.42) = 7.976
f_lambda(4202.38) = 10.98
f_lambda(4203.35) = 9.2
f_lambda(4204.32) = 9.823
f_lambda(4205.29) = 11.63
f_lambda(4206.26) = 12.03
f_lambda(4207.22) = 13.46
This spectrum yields 47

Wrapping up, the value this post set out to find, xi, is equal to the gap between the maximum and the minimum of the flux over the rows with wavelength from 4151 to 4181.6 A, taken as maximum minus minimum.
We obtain 7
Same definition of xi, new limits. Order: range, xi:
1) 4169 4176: 3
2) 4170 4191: 8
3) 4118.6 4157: 9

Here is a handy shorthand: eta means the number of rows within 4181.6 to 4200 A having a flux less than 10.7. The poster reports 9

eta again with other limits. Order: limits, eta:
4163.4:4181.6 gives 7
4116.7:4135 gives 10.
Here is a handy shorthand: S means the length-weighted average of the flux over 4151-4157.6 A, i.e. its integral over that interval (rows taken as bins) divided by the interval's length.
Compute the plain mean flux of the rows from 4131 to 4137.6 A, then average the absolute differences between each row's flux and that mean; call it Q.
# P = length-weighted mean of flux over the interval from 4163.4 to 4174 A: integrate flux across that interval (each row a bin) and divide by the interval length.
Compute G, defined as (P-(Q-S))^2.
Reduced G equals 501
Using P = 11.2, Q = 0.9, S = 12.0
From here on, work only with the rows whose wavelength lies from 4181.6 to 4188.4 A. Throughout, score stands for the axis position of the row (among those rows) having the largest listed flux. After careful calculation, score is 4184.04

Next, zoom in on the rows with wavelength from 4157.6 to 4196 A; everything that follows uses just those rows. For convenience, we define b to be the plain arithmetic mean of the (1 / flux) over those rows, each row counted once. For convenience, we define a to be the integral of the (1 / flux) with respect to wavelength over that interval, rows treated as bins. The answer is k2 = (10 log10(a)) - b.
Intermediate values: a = 3.3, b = 0.086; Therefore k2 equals 5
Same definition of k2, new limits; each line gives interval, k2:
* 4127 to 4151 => 4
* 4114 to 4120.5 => -2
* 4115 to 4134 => 3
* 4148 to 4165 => 1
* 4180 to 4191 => 0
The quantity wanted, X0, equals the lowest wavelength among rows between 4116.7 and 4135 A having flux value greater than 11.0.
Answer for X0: 4117.14 A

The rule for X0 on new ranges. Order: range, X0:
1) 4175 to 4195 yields 4175.38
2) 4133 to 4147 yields 4136.14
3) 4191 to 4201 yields 4191.75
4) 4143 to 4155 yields 4145.68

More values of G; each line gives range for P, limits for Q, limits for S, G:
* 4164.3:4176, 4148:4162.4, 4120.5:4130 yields 423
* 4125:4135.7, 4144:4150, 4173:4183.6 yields 364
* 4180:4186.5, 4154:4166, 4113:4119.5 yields 431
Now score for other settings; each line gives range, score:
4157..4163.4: 4159.06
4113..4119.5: 4115.24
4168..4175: 4168.65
